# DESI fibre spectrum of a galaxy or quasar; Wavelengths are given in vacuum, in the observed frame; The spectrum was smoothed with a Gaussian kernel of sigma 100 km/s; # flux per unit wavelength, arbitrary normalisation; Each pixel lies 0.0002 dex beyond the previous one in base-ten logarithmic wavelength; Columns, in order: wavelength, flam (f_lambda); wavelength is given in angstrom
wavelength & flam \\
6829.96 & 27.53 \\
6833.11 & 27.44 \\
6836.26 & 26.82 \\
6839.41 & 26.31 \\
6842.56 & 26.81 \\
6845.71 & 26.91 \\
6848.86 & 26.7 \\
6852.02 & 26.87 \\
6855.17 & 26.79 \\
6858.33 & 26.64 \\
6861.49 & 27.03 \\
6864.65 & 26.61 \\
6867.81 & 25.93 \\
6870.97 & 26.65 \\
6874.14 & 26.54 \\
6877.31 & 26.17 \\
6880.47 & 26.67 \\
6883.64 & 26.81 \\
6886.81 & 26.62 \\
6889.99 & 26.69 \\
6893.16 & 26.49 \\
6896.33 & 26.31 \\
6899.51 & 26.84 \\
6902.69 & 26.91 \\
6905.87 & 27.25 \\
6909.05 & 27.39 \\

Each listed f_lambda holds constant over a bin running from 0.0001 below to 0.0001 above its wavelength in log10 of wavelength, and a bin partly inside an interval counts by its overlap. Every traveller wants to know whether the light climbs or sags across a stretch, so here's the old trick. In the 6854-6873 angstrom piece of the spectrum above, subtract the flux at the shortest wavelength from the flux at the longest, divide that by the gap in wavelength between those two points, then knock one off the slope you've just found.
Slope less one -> -1.01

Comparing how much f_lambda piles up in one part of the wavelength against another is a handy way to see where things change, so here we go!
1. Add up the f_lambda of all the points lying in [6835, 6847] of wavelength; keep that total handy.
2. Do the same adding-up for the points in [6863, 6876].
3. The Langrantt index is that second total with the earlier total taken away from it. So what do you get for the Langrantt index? -1.1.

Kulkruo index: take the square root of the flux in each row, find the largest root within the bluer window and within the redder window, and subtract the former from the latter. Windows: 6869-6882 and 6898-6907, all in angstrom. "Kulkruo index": 0.056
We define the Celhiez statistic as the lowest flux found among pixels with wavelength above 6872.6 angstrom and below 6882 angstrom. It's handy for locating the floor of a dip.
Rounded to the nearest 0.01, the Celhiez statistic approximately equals 26.17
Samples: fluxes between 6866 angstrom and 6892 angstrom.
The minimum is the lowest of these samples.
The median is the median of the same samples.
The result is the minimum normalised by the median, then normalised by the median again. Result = 0.0366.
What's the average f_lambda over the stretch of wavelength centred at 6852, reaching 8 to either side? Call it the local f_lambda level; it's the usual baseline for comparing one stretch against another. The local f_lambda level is 26.8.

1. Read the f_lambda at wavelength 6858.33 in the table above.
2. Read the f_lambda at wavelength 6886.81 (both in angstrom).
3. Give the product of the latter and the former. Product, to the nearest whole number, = 709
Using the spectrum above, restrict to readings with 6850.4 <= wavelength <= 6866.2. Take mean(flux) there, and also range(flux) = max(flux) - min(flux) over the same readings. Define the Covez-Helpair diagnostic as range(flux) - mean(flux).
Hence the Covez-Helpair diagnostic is -26.4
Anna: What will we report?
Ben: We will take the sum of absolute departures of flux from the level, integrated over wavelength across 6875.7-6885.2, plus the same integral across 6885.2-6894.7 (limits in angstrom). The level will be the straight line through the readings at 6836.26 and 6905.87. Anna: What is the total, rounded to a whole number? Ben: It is 10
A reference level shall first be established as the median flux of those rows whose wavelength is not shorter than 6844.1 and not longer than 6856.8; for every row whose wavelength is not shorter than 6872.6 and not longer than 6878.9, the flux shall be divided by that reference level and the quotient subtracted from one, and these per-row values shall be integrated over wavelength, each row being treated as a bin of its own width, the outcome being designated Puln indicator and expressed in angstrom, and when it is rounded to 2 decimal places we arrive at 0.11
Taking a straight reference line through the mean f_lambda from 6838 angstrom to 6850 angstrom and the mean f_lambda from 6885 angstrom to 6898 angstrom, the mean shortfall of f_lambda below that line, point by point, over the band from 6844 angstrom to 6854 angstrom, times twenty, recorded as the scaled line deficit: -3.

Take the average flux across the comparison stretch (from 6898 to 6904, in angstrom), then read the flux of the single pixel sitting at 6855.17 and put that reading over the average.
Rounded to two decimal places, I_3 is 1.00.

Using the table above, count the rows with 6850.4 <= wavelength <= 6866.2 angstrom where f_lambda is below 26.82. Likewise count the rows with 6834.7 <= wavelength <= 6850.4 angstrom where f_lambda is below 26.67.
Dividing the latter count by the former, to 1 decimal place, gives 0.3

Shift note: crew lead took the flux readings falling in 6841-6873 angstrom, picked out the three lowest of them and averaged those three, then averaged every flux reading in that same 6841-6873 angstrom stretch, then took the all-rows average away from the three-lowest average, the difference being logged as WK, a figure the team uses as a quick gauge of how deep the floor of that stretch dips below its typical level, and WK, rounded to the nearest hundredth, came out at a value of -0.30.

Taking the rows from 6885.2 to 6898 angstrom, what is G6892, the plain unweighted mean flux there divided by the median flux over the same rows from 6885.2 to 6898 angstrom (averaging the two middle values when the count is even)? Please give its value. 0.999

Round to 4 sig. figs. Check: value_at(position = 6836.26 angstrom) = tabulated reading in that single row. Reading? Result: 26.82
